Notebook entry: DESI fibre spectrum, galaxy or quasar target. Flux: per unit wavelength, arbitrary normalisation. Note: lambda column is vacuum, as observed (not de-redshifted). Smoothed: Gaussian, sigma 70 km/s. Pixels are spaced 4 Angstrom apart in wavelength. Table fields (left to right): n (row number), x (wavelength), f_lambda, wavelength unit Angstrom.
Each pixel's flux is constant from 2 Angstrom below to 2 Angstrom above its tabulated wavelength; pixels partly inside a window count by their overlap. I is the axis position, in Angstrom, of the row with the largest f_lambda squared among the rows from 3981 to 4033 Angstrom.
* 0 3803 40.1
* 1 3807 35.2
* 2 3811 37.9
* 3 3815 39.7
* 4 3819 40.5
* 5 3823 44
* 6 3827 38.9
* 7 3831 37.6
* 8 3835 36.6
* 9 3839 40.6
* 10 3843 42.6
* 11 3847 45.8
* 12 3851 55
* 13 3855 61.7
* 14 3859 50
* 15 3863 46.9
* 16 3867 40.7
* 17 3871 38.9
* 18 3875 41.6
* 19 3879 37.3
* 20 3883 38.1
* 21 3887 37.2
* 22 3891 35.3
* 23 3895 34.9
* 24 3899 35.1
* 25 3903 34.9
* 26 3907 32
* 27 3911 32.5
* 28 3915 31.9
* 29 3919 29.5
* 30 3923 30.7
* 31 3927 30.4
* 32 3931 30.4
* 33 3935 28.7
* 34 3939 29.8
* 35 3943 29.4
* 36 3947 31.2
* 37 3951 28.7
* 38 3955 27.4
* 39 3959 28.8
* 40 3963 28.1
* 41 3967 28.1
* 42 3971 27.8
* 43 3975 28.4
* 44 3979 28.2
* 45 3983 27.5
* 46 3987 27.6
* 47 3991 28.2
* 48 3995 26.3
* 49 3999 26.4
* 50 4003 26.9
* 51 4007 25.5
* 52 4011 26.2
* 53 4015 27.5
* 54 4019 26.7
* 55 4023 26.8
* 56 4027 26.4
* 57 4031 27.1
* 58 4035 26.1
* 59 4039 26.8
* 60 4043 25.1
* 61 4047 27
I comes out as 3991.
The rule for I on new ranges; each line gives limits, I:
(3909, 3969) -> 3911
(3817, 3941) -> 3855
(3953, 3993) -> 3959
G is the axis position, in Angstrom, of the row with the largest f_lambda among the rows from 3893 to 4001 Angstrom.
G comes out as 3899 Angstrom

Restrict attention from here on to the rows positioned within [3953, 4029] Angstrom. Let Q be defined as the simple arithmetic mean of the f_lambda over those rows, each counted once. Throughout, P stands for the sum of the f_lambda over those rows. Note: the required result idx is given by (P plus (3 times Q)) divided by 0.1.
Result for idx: 6007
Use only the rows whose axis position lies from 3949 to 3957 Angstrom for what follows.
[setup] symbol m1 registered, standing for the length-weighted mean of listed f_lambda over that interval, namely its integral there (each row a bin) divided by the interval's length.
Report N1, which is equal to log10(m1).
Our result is 1.45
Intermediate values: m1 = 28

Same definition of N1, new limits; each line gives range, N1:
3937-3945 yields 1.47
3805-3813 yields 1.56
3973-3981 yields 1.45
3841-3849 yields 1.65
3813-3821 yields 1.60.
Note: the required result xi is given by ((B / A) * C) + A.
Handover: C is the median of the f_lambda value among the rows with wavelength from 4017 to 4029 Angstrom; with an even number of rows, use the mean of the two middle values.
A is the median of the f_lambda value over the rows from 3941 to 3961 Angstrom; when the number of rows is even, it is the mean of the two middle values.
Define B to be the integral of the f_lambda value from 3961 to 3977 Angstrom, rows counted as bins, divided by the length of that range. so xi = 55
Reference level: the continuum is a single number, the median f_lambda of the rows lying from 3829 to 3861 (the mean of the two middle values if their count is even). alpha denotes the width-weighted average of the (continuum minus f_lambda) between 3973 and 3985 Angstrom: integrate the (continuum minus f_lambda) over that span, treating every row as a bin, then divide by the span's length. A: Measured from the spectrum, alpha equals 16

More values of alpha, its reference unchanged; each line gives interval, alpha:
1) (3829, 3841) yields 6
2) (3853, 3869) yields -6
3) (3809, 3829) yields 4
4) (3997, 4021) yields 18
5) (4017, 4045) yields 18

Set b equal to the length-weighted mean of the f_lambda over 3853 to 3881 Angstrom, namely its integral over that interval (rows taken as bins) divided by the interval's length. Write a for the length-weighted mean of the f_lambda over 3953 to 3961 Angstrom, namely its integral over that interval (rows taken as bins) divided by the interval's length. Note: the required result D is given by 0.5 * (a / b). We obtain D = 0.31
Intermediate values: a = 28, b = 45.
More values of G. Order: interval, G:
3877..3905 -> 3883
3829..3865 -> 3855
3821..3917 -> 3855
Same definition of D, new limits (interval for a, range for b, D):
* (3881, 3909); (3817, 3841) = 0.45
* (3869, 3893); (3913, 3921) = 0.62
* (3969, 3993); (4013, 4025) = 0.52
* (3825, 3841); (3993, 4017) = 0.73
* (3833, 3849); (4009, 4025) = 0.77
